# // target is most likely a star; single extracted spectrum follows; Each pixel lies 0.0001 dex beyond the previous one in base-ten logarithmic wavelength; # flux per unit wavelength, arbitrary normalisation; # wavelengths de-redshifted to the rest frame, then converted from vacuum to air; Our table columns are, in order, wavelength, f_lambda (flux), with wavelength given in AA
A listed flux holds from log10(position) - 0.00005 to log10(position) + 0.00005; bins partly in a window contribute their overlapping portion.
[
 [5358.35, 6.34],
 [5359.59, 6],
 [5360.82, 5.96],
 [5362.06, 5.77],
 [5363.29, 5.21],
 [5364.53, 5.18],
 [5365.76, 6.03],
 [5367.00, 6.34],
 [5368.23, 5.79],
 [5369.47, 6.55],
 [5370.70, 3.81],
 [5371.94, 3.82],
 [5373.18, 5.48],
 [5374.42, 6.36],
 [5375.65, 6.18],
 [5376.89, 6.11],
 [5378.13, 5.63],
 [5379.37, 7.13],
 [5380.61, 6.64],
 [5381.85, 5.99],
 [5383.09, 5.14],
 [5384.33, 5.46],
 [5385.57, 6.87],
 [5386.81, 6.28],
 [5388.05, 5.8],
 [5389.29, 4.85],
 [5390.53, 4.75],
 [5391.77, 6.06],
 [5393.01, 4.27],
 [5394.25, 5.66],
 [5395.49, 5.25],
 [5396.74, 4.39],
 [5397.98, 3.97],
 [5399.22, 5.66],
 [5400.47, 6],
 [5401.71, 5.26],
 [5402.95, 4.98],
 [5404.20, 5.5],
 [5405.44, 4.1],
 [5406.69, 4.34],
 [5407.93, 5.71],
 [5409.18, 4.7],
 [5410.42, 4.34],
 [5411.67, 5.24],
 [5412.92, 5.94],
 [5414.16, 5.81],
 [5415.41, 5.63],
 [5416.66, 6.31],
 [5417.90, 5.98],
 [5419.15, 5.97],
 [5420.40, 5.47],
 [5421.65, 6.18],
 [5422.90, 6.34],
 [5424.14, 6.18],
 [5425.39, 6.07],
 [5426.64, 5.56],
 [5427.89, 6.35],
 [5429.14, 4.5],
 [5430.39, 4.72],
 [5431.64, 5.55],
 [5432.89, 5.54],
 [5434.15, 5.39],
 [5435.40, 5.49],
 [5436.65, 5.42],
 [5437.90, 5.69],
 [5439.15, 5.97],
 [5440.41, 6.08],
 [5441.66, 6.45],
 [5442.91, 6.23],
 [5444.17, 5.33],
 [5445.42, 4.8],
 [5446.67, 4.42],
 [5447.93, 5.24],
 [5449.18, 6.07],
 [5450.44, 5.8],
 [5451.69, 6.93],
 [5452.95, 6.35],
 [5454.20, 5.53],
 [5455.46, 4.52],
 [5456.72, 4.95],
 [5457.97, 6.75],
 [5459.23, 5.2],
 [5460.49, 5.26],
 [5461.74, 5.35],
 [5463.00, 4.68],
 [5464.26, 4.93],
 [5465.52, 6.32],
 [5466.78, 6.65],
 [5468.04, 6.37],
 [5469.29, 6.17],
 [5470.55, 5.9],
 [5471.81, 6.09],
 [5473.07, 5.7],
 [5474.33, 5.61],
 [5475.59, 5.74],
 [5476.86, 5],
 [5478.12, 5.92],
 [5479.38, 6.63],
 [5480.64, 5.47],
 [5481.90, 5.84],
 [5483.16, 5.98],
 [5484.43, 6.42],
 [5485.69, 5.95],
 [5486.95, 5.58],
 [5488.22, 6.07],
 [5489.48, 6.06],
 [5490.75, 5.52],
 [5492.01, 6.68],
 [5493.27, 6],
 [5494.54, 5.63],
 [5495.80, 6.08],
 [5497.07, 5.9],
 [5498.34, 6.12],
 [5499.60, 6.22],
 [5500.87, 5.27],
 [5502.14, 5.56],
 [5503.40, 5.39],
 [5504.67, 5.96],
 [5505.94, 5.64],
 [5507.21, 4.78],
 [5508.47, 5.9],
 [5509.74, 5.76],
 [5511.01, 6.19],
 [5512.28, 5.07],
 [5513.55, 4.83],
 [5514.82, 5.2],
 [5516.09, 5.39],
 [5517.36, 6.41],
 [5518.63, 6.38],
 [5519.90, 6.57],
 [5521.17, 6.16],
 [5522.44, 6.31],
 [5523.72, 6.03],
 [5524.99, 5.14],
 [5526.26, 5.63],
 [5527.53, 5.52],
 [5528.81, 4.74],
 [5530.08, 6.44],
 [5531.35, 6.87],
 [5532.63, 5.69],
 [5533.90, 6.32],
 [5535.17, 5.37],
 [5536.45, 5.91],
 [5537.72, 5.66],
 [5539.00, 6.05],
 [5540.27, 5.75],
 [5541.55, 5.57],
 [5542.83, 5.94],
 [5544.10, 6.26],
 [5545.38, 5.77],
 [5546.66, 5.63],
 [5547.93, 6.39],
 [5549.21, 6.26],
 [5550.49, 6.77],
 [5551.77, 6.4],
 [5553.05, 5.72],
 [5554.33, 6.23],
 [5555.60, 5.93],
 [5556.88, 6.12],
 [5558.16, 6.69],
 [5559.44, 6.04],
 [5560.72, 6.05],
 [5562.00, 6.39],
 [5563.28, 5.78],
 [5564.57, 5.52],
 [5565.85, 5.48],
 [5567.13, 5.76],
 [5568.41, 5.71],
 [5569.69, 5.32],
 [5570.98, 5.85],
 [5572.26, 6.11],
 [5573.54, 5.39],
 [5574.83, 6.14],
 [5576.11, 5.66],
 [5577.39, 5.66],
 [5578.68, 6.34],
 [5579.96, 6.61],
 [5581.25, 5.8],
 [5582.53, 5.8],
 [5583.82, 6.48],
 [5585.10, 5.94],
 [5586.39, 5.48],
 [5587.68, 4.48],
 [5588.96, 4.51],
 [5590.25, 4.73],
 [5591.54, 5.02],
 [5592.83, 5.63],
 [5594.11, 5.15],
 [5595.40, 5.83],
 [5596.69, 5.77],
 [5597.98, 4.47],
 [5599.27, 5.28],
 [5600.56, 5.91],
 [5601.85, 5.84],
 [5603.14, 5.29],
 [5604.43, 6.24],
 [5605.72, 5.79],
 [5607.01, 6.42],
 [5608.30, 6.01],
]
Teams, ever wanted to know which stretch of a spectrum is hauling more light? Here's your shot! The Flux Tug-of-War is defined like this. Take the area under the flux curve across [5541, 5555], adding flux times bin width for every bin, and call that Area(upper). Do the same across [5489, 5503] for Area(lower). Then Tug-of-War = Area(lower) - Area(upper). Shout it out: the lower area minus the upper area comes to -3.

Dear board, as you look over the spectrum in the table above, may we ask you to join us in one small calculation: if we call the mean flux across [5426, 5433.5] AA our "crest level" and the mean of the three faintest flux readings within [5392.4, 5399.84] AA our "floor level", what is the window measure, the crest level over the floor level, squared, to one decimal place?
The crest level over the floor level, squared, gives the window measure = 1.6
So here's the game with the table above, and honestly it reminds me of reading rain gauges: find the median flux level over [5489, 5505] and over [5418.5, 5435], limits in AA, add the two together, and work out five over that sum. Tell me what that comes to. 0.434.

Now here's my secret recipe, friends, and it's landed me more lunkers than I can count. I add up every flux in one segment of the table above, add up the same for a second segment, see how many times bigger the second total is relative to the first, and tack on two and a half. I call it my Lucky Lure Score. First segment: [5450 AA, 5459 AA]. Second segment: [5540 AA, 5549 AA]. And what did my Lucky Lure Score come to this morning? 3.51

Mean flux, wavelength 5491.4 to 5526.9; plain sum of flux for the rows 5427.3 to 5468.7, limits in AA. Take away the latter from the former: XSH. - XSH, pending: -179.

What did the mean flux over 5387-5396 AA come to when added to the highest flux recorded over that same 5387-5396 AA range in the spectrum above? 11.3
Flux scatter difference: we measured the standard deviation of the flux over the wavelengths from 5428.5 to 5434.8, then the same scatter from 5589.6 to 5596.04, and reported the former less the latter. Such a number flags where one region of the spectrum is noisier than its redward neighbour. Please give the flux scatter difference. 0.0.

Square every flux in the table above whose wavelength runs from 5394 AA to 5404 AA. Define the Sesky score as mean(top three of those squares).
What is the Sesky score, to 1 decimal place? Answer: 33.4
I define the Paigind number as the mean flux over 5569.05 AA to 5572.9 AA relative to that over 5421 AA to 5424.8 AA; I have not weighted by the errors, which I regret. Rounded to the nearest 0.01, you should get 0.92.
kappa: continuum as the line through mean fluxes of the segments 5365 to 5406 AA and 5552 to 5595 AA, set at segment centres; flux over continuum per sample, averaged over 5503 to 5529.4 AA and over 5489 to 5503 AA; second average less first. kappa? 0.05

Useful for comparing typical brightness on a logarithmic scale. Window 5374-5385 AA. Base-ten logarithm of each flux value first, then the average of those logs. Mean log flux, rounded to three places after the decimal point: 0.781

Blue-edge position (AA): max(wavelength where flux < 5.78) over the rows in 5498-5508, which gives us 5507.21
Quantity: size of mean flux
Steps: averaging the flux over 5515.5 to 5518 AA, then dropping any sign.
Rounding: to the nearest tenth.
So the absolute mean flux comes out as 5.9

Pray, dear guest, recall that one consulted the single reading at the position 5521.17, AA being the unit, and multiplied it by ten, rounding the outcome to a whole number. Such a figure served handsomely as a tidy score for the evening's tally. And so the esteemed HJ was 62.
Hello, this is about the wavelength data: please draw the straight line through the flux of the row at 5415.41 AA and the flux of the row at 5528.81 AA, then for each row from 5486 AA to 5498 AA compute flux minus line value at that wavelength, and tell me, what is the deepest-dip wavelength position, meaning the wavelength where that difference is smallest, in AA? 5490.75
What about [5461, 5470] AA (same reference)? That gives 5463.00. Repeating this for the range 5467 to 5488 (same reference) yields 5476.86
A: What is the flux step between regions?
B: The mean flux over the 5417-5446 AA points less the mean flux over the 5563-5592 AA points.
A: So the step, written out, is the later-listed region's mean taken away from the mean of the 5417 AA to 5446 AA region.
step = 0.1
